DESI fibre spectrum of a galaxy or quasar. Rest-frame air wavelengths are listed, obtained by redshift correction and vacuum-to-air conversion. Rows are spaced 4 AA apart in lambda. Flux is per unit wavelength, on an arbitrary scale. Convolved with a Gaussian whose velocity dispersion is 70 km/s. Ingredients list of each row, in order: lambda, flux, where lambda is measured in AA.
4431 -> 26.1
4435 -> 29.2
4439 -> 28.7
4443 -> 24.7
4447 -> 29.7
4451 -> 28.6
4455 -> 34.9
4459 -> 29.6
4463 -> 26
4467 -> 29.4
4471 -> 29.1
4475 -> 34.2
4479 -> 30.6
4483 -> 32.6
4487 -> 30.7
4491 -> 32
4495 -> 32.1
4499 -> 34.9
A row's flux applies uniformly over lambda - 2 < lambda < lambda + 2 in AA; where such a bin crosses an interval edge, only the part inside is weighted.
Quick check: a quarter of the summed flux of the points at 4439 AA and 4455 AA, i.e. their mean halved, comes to 15.9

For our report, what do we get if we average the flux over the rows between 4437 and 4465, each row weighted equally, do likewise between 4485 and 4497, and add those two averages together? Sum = 60.5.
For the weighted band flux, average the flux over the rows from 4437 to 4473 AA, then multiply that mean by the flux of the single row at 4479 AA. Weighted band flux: 886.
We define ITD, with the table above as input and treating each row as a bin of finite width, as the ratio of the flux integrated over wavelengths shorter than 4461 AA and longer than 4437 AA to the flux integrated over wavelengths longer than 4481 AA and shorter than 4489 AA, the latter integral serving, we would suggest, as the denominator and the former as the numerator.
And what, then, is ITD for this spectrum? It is 2.8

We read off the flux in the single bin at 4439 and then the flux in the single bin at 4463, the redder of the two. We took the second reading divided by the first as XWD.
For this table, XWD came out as 0.91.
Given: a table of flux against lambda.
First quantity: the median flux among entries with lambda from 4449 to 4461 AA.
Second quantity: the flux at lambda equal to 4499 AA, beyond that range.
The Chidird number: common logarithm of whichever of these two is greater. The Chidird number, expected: 1.54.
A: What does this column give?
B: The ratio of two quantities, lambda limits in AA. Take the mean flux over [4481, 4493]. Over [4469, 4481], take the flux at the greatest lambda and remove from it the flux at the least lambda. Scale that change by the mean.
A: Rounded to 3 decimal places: 0.047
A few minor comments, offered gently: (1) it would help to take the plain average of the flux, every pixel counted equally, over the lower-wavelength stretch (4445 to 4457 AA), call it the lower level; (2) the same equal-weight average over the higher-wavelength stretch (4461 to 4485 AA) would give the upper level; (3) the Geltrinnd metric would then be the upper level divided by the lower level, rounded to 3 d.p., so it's 0.976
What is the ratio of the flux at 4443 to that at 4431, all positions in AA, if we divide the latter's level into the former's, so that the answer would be 0.95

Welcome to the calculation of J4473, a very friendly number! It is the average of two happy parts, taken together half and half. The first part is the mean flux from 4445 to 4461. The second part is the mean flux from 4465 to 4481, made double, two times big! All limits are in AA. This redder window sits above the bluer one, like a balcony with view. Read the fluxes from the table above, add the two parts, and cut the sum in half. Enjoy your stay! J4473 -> 46.2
